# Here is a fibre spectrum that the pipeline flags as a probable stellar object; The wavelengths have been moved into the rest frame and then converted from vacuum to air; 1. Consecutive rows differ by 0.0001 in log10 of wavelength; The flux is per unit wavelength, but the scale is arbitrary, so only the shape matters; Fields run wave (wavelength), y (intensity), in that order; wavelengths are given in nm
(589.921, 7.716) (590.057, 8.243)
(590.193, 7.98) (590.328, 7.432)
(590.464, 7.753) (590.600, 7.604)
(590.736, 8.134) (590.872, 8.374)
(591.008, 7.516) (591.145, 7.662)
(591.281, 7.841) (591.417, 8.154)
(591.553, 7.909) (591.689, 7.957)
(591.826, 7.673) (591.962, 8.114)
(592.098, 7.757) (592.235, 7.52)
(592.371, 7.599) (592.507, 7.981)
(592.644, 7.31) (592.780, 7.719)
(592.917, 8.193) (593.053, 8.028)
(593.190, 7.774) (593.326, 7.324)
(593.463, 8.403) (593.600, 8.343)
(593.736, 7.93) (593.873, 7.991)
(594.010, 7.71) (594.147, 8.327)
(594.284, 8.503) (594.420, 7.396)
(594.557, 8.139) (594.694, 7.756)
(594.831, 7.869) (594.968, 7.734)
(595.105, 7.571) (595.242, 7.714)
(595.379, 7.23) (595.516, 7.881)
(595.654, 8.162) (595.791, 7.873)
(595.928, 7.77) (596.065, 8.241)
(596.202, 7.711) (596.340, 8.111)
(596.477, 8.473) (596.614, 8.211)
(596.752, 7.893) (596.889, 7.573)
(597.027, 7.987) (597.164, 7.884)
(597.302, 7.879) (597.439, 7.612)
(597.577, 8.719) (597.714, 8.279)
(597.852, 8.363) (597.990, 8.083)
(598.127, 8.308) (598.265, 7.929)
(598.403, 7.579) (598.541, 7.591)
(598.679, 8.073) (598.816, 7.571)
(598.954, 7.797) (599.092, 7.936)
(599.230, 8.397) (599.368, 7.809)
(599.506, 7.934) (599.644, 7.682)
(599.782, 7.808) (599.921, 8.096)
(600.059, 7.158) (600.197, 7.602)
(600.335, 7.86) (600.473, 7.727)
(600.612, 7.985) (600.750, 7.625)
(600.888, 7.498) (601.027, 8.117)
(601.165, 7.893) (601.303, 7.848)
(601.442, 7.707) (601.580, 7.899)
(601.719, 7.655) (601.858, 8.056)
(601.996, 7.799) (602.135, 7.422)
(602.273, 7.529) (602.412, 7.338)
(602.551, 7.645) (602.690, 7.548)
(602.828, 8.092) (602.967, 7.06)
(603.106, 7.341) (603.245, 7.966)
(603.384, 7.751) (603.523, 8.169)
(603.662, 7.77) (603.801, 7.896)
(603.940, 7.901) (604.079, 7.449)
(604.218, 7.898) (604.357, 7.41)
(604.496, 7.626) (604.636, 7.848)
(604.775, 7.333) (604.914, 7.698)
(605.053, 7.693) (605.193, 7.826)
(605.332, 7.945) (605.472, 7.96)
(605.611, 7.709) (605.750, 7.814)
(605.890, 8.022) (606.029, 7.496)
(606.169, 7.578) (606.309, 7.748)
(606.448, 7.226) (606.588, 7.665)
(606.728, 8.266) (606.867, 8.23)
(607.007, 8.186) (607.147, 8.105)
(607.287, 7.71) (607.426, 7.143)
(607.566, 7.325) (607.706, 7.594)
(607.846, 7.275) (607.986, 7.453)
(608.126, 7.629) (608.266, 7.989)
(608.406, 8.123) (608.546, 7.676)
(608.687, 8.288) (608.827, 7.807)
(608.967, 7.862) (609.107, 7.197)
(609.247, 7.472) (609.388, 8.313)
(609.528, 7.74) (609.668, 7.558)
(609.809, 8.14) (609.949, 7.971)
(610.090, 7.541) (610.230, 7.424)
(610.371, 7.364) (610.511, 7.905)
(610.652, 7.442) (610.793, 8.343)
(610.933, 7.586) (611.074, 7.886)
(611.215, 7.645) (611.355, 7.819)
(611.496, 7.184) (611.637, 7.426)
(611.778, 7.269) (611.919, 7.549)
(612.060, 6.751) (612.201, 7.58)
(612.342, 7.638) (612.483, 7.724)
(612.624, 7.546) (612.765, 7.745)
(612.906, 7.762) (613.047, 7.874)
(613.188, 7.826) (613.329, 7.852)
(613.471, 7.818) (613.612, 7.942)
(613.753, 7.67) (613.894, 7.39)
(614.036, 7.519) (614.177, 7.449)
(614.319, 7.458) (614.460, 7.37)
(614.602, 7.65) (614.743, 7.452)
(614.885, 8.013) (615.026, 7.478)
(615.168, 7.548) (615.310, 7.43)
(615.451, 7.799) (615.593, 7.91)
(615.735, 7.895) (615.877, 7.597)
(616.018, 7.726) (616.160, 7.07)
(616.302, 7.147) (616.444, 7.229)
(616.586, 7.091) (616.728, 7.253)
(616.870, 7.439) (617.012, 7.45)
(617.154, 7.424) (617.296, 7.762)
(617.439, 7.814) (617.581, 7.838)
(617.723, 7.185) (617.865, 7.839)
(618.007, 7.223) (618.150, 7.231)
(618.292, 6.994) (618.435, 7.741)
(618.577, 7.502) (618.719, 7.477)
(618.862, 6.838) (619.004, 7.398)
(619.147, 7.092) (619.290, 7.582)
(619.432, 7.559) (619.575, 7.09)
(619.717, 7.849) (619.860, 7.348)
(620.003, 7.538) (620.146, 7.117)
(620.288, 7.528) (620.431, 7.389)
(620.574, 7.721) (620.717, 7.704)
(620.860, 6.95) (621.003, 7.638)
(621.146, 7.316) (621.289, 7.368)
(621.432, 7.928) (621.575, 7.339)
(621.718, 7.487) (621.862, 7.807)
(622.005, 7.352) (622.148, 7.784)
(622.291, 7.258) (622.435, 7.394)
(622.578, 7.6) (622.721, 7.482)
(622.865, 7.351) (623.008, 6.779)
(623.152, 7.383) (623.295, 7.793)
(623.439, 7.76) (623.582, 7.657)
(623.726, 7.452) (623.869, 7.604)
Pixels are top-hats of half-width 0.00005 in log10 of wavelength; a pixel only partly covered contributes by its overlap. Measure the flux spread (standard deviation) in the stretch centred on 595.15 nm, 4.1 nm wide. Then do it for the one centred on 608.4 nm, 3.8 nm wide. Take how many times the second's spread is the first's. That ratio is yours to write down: 1.08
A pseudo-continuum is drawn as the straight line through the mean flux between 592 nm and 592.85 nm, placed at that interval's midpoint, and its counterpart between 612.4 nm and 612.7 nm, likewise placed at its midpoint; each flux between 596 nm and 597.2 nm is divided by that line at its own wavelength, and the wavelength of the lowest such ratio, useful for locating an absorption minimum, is 596.889 nm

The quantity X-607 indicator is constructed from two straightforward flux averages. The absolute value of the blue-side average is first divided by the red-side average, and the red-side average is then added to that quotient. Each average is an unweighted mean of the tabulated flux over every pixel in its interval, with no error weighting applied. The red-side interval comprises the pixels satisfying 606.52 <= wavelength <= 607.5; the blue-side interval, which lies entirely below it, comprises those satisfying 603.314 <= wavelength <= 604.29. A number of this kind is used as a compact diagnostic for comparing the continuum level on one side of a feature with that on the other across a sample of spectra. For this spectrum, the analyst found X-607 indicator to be 8.9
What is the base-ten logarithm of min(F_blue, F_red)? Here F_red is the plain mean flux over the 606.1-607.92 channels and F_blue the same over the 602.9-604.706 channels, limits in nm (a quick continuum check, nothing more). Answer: 0.886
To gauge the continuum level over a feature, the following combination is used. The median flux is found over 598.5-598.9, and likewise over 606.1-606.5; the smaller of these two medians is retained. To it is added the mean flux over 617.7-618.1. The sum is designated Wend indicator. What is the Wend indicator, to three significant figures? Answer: 15.0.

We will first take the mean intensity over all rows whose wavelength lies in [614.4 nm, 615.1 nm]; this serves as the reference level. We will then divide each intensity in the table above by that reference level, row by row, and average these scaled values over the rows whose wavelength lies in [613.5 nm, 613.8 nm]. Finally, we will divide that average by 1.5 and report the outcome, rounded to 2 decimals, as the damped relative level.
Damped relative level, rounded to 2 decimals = 0.69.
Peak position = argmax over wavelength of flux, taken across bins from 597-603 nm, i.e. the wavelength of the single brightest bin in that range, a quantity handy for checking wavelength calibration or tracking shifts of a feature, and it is 597.577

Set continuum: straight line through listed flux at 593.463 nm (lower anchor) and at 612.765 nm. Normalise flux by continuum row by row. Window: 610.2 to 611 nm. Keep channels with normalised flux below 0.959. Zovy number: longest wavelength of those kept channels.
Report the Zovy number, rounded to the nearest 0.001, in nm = 610.652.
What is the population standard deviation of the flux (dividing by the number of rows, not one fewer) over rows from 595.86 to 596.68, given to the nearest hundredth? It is 0.27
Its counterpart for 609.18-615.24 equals 0.29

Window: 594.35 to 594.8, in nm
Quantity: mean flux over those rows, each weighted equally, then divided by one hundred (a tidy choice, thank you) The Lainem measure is 0.078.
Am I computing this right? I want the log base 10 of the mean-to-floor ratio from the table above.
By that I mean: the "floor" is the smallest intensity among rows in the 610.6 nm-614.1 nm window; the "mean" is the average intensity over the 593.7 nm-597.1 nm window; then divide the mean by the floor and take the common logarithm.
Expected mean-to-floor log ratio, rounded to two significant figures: 0.069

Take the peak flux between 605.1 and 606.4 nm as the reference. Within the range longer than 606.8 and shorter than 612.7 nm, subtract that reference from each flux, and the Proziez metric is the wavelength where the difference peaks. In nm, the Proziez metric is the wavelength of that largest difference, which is 610.793 nm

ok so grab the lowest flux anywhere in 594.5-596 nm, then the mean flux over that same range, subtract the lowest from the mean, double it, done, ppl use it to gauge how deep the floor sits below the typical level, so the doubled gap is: 1.12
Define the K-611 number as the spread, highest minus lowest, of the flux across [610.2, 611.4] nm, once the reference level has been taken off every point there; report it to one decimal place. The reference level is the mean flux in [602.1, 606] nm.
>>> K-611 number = 1.0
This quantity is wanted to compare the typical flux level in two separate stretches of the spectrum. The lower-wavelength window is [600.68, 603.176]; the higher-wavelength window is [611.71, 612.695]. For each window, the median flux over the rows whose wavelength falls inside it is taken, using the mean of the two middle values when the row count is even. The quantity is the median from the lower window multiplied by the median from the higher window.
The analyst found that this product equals 57.7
